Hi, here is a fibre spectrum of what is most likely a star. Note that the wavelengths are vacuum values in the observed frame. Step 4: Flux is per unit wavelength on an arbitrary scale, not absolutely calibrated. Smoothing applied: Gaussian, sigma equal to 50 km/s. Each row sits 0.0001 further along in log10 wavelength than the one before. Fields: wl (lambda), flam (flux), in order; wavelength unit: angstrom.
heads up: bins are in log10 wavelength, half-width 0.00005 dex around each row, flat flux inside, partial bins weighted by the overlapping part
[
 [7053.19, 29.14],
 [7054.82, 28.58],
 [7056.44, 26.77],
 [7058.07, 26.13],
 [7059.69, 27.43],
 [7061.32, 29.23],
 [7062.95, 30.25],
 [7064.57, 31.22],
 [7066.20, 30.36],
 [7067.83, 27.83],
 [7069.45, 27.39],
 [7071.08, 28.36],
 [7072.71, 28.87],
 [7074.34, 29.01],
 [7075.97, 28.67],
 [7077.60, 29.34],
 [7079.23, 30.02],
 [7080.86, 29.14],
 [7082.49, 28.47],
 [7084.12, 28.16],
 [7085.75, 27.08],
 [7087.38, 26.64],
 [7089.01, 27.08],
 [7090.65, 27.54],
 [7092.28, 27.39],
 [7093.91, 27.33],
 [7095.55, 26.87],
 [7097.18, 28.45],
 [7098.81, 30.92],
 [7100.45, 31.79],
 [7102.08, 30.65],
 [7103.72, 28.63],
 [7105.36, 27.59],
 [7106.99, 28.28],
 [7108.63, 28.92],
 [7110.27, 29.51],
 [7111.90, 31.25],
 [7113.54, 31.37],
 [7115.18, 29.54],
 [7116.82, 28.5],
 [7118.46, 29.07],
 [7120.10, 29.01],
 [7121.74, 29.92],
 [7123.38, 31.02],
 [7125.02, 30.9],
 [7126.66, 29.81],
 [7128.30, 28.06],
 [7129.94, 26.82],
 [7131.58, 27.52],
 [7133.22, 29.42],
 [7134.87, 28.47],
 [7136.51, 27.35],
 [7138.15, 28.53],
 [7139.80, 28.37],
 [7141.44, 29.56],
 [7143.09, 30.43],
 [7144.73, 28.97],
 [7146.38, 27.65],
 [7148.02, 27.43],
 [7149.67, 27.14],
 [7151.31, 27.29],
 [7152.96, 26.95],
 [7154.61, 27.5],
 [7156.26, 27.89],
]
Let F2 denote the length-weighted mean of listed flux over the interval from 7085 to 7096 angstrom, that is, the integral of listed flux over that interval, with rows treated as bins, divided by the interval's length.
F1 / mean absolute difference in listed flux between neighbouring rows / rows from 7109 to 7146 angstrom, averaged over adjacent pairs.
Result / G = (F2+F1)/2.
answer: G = 14.1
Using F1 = 1.00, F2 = 27.1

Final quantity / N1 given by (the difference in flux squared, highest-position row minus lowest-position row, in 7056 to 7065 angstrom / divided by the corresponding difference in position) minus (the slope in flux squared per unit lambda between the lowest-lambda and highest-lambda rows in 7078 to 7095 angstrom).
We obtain 42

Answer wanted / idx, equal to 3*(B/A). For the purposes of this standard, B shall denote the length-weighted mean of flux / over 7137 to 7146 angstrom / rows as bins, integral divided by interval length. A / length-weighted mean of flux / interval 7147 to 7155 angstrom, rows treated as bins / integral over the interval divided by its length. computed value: 3.19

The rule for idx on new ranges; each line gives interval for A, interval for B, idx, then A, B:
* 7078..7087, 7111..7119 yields 3.15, 28.5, 30.0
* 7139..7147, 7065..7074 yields 2.96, 29.0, 28.7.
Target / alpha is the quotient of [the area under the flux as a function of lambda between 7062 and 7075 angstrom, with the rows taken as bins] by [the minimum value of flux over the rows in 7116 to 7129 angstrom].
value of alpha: 13.5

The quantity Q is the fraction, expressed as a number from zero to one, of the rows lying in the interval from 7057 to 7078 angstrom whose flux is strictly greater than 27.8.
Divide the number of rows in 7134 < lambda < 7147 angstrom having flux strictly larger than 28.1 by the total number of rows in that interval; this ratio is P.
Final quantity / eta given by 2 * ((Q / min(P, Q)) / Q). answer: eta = 2.7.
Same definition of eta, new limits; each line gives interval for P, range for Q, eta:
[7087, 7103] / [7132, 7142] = 5.0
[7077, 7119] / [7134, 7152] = 3.7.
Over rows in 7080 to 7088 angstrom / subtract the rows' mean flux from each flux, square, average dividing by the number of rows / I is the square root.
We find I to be 0.9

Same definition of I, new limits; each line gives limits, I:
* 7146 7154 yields 0.2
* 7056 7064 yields 1.5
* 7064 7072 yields 1.5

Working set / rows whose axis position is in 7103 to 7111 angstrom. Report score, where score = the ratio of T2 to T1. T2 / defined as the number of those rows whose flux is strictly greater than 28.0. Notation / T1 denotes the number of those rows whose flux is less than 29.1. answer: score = 1.00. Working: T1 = 4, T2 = 4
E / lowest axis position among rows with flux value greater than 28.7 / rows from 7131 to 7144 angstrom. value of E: 7133.22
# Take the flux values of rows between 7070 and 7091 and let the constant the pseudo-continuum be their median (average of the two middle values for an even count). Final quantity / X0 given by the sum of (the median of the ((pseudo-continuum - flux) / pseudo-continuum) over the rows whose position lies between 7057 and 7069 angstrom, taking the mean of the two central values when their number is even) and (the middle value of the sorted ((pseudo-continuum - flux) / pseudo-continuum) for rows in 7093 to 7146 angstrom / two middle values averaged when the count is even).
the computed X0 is -0.045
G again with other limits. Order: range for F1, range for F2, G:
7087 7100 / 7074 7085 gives 14.9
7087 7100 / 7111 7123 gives 15.3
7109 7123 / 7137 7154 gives 14.5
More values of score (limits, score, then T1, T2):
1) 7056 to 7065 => 1.00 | 3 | 3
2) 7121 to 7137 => 1.40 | 5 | 7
